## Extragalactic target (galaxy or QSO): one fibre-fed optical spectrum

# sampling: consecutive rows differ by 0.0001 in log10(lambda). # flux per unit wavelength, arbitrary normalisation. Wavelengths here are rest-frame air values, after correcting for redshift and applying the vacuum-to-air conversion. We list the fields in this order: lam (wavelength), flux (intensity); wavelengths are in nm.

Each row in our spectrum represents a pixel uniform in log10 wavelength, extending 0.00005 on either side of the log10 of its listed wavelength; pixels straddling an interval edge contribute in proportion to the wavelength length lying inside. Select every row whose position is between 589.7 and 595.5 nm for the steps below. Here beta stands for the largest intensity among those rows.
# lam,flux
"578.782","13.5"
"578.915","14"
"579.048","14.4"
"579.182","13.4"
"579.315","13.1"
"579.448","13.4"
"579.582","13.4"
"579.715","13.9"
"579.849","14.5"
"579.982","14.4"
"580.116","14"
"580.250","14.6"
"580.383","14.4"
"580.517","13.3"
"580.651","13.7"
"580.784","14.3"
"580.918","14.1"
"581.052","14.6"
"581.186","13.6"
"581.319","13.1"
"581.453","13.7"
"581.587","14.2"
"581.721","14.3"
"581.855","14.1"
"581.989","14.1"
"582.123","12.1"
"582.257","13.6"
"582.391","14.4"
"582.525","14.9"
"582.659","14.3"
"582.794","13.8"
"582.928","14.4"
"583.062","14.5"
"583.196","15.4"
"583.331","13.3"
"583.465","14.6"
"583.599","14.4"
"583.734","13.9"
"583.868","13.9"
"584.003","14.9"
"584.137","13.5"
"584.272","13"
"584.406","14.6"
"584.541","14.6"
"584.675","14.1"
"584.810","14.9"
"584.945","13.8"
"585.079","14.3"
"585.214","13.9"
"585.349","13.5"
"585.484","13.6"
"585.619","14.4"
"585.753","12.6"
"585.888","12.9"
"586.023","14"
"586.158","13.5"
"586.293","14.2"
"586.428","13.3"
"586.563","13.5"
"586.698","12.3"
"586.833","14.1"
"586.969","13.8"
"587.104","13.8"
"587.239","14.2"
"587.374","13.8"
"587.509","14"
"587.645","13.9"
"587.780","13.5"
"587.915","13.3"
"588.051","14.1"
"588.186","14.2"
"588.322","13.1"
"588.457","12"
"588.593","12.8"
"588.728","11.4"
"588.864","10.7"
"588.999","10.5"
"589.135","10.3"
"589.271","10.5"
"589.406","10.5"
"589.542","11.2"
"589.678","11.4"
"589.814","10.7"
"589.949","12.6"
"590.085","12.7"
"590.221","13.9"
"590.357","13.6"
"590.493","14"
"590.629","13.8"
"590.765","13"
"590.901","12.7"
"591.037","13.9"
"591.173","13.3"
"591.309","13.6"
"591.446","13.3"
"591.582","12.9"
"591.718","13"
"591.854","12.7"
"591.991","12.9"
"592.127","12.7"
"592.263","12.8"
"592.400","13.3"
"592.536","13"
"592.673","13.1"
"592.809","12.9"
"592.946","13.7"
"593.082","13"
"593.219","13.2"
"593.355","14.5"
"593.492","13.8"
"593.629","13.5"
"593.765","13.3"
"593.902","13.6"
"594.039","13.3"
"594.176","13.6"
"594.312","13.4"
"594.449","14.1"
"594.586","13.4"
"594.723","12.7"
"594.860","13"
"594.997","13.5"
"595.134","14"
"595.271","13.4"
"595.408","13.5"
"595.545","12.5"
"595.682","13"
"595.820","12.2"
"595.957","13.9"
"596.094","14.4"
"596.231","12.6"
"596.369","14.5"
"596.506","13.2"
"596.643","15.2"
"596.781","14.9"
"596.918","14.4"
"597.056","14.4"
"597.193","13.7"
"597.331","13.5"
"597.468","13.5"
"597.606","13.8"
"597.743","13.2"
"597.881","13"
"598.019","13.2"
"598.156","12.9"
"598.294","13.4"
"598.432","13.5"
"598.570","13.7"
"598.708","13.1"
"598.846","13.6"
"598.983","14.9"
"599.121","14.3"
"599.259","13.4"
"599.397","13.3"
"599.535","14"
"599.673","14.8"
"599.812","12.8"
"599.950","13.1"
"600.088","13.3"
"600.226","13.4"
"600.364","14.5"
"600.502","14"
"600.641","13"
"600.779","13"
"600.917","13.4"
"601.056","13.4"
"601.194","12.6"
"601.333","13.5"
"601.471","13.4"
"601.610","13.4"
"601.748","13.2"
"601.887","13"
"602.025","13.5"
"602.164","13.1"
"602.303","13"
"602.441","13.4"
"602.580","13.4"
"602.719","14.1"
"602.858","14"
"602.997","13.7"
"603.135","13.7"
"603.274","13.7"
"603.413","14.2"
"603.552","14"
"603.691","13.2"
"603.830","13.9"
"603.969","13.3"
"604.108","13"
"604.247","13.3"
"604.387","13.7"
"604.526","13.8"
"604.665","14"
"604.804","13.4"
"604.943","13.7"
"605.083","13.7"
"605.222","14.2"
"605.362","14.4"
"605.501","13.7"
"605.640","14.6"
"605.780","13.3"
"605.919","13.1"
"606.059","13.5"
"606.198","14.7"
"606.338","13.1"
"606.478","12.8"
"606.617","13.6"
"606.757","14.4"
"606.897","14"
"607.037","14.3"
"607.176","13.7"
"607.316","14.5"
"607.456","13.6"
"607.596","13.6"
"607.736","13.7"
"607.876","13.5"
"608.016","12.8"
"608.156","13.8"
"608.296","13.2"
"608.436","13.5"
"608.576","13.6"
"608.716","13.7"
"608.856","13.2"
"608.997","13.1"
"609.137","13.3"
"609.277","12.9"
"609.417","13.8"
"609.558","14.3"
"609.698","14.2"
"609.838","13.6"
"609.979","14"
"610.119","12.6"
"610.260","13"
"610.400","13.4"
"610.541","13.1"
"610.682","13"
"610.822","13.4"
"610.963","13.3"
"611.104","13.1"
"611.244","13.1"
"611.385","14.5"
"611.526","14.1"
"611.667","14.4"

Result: 14.5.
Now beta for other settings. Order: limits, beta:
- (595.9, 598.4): 15.2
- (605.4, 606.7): 14.7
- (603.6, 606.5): 14.7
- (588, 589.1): 14.2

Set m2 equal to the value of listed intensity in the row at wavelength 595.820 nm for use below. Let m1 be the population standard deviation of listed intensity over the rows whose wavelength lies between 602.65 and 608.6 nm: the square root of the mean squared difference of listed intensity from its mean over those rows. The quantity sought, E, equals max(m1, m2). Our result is 12.2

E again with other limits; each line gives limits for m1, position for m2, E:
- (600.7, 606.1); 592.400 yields 13.3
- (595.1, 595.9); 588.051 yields 14.1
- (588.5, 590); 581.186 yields 13.6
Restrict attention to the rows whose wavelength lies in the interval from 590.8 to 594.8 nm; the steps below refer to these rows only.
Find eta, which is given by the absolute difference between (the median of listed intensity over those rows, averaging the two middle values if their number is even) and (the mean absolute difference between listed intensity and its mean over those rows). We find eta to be 12.9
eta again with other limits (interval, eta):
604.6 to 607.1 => 13.2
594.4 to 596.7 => 12.8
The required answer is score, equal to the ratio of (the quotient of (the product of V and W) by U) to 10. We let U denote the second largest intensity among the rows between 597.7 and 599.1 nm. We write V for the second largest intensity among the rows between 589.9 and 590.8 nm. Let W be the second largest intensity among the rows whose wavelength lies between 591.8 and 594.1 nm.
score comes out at 1.40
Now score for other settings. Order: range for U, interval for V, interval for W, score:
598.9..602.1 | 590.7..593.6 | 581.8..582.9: 1.35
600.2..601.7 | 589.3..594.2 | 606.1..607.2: 1.44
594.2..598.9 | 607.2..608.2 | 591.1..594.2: 1.28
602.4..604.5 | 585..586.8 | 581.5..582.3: 1.44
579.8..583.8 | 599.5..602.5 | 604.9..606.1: 1.40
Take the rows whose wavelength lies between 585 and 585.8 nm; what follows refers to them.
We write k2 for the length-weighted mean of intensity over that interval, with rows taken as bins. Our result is 13.76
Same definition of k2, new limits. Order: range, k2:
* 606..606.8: 13.66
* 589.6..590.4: 12.43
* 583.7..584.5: 13.99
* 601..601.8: 13.26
